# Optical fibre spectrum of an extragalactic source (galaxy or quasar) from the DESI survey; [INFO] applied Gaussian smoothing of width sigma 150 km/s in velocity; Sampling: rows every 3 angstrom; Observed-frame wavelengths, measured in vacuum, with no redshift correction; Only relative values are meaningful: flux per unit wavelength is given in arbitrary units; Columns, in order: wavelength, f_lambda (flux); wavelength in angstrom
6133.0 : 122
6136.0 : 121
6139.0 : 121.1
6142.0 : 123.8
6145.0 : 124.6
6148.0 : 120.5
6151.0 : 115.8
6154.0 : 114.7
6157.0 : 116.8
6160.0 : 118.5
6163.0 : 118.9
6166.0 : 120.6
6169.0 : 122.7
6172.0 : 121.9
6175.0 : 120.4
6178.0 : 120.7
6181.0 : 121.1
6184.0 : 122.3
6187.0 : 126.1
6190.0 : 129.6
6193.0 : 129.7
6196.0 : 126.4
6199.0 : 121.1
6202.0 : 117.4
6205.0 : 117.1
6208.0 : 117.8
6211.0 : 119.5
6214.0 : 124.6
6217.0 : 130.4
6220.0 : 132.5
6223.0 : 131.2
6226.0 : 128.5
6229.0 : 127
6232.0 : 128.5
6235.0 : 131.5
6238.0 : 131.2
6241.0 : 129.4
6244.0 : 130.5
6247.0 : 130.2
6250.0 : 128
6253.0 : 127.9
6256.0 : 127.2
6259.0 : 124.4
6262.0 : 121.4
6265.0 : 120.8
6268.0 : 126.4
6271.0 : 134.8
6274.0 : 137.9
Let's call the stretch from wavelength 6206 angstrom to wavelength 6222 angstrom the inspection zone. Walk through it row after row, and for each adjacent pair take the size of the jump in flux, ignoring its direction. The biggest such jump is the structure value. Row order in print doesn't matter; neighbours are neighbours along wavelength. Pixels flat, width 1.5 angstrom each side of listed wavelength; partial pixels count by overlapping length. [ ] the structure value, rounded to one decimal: 5.8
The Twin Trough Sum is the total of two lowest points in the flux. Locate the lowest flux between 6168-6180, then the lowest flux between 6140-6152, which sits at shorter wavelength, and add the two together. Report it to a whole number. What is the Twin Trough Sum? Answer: 236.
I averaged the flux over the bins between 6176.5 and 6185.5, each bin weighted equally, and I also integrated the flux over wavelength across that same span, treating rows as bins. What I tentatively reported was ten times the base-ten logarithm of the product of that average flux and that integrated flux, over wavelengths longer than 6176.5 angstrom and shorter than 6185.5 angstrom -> 51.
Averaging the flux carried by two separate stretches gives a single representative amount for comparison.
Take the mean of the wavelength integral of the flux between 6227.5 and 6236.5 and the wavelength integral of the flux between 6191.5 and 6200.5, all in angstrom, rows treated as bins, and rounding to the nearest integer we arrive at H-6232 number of 1146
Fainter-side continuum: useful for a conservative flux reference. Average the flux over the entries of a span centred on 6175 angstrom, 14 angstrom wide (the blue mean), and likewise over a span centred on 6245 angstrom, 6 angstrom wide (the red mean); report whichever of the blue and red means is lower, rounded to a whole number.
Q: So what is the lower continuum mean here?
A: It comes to 121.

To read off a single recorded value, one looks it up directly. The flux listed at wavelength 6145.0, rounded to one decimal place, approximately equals 124.6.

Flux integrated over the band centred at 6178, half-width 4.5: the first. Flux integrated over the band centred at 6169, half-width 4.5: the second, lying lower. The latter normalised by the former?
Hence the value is 1.01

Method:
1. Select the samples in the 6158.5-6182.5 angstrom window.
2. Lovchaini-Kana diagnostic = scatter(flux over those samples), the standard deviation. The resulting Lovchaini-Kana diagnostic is 1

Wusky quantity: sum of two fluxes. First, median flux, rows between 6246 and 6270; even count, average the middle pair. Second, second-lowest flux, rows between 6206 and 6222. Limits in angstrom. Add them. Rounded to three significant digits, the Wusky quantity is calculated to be 246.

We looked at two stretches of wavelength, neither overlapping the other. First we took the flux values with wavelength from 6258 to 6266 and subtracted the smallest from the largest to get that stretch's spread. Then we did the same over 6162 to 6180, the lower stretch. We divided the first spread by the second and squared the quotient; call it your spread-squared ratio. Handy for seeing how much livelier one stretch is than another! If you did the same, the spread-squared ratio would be 1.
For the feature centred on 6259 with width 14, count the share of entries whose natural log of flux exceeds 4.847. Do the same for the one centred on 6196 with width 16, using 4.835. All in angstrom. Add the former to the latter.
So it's 0.80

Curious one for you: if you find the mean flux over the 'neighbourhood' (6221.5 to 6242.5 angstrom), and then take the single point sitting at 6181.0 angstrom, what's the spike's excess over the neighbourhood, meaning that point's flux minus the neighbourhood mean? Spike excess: -8.5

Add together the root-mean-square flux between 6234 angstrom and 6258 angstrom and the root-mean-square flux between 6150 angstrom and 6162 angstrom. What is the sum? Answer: 246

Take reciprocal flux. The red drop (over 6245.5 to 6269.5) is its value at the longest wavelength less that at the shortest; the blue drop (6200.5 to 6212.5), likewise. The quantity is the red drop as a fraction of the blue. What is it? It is -1.5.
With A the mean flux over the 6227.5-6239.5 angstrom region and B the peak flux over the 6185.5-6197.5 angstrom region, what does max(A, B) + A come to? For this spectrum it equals 259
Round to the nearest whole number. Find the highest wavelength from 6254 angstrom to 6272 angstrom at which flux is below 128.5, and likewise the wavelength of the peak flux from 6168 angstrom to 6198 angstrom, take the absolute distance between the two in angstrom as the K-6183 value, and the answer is 75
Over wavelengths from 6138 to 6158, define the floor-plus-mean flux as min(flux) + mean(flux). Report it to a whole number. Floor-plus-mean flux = 234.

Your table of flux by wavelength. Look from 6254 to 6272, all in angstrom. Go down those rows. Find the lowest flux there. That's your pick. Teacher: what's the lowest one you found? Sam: 120.8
